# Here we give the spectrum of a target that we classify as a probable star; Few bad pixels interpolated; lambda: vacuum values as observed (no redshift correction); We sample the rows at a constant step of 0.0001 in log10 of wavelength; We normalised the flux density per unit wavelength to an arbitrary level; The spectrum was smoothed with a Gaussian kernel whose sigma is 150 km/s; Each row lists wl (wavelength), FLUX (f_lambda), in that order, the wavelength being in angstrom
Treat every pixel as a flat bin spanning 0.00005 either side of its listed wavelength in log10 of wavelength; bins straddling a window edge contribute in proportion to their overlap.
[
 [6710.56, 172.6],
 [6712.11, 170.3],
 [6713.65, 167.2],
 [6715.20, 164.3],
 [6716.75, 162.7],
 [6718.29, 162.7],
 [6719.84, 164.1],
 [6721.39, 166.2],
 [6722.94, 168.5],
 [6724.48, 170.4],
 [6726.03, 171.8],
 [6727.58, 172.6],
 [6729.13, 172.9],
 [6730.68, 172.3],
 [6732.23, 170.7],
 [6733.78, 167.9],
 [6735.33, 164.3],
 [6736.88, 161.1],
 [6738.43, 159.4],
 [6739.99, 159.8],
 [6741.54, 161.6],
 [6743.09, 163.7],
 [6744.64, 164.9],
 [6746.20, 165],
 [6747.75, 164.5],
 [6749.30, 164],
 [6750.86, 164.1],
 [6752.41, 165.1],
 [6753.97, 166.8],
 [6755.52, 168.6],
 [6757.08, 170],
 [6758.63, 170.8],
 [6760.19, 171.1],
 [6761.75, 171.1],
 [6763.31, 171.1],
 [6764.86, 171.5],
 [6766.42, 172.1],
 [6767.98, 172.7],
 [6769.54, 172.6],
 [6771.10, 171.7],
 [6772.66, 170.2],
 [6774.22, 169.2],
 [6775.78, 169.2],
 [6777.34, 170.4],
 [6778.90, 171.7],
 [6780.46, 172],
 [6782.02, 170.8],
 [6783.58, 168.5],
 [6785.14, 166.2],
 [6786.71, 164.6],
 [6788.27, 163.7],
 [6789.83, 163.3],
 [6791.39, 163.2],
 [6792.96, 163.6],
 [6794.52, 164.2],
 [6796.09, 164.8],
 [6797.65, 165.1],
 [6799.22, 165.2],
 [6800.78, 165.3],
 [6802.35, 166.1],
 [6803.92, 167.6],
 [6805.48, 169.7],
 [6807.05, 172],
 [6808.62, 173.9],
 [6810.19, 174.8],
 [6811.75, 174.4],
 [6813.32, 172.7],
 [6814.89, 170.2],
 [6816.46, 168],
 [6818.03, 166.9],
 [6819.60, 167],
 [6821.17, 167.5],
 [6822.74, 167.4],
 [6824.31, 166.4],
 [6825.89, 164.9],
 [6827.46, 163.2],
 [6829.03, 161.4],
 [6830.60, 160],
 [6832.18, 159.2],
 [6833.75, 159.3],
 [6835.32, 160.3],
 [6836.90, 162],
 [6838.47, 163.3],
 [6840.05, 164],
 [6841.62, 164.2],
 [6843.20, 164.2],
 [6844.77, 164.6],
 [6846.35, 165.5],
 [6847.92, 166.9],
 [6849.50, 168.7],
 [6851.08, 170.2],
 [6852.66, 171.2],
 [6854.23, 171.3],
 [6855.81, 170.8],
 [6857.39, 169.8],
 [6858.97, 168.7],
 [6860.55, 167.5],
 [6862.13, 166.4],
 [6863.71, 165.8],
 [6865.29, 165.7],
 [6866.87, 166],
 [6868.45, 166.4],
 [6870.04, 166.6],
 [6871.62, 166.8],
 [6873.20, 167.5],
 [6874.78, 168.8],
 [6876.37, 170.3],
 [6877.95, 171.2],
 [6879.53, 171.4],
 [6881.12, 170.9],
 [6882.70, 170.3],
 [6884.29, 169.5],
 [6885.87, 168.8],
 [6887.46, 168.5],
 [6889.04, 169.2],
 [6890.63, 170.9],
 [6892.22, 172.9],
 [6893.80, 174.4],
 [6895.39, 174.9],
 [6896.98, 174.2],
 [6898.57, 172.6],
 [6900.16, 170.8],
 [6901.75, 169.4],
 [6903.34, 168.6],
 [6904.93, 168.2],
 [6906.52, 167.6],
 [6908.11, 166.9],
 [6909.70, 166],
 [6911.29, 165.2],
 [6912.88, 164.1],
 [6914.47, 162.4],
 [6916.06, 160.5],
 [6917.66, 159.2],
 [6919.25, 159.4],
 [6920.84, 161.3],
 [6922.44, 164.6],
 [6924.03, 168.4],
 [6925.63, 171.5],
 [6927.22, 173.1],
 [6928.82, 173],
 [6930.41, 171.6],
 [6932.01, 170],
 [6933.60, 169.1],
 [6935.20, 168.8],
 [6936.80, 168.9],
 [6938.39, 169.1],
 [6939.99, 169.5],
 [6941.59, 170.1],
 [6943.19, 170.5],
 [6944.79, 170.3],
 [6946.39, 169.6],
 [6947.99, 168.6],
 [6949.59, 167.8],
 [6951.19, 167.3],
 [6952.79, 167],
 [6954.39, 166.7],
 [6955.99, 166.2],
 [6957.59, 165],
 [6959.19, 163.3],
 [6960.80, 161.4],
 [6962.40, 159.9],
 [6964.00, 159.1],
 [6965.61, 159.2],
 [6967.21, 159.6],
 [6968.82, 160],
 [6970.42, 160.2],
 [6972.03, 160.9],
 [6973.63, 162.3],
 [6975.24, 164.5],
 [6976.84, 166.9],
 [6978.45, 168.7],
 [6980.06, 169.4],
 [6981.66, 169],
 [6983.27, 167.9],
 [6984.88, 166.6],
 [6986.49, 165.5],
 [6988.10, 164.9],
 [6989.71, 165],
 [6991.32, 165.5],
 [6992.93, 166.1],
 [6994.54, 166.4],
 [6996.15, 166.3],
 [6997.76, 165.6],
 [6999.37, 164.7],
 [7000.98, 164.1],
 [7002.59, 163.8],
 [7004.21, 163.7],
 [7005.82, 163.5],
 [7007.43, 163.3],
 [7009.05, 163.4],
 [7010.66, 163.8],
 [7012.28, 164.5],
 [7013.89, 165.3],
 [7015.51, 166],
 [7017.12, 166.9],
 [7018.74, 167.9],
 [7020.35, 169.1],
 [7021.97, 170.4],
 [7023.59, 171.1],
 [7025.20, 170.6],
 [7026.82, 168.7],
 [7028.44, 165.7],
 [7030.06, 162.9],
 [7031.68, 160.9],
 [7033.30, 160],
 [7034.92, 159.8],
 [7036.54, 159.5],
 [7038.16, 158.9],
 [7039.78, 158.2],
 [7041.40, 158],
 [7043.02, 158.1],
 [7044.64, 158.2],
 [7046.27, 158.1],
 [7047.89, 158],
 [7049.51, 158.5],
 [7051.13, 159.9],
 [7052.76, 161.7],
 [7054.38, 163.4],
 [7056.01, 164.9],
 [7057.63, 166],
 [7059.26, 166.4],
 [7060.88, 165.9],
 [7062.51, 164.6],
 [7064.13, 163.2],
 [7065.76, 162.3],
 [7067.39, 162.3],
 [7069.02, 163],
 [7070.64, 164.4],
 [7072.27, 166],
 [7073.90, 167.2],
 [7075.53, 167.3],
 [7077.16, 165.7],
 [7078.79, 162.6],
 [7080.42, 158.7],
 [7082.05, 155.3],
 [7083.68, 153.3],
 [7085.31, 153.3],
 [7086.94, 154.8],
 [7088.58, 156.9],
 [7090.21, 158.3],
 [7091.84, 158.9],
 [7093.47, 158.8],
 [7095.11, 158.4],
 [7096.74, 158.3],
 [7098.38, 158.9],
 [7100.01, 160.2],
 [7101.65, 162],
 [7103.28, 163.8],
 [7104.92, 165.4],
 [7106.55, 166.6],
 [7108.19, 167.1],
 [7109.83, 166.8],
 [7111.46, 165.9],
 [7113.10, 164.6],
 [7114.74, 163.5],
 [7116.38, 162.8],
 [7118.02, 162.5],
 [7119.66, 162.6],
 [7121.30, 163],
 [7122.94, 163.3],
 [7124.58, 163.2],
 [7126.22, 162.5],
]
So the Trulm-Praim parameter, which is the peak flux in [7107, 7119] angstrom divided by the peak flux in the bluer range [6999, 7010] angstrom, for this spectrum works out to 1.01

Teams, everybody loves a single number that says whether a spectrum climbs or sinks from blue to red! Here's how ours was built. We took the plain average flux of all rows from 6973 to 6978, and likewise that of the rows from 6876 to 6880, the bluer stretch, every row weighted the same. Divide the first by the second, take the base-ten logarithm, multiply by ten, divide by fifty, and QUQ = -0.003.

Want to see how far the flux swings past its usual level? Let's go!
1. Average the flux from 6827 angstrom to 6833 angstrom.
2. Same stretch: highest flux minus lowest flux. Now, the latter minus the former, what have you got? -157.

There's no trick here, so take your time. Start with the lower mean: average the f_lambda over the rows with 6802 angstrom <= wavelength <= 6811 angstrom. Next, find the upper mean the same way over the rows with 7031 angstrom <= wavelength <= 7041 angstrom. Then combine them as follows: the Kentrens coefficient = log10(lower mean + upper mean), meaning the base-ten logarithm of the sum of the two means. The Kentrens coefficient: 2.52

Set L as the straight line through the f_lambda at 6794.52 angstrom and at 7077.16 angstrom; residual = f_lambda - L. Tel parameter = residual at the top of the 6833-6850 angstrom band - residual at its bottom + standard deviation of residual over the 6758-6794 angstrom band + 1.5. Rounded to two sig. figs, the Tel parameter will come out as 14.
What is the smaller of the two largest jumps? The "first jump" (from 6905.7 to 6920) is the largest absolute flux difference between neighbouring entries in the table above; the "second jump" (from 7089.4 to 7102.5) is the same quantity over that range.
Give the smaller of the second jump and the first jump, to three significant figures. 1.80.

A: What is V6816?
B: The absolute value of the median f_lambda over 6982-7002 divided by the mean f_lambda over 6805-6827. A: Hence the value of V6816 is 0.98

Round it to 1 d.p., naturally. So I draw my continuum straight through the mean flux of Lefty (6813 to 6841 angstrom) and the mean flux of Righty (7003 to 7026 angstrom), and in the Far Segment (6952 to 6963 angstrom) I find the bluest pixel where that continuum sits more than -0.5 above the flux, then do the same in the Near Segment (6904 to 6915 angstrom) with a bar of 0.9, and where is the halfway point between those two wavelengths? 6934.4 angstrom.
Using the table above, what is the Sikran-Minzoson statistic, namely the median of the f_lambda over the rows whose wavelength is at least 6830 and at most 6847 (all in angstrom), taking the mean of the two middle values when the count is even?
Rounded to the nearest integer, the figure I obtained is 163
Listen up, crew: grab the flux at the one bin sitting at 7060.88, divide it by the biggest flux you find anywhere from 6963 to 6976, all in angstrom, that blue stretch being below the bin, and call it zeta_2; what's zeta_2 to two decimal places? 1.01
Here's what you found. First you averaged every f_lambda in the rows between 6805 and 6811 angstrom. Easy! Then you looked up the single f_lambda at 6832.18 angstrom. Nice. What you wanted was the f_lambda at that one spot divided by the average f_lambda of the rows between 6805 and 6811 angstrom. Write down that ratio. 0.92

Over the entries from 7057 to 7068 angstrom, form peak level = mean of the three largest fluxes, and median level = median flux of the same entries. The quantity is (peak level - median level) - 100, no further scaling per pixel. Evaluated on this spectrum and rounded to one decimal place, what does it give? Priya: -98.5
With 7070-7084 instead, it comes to -97.6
